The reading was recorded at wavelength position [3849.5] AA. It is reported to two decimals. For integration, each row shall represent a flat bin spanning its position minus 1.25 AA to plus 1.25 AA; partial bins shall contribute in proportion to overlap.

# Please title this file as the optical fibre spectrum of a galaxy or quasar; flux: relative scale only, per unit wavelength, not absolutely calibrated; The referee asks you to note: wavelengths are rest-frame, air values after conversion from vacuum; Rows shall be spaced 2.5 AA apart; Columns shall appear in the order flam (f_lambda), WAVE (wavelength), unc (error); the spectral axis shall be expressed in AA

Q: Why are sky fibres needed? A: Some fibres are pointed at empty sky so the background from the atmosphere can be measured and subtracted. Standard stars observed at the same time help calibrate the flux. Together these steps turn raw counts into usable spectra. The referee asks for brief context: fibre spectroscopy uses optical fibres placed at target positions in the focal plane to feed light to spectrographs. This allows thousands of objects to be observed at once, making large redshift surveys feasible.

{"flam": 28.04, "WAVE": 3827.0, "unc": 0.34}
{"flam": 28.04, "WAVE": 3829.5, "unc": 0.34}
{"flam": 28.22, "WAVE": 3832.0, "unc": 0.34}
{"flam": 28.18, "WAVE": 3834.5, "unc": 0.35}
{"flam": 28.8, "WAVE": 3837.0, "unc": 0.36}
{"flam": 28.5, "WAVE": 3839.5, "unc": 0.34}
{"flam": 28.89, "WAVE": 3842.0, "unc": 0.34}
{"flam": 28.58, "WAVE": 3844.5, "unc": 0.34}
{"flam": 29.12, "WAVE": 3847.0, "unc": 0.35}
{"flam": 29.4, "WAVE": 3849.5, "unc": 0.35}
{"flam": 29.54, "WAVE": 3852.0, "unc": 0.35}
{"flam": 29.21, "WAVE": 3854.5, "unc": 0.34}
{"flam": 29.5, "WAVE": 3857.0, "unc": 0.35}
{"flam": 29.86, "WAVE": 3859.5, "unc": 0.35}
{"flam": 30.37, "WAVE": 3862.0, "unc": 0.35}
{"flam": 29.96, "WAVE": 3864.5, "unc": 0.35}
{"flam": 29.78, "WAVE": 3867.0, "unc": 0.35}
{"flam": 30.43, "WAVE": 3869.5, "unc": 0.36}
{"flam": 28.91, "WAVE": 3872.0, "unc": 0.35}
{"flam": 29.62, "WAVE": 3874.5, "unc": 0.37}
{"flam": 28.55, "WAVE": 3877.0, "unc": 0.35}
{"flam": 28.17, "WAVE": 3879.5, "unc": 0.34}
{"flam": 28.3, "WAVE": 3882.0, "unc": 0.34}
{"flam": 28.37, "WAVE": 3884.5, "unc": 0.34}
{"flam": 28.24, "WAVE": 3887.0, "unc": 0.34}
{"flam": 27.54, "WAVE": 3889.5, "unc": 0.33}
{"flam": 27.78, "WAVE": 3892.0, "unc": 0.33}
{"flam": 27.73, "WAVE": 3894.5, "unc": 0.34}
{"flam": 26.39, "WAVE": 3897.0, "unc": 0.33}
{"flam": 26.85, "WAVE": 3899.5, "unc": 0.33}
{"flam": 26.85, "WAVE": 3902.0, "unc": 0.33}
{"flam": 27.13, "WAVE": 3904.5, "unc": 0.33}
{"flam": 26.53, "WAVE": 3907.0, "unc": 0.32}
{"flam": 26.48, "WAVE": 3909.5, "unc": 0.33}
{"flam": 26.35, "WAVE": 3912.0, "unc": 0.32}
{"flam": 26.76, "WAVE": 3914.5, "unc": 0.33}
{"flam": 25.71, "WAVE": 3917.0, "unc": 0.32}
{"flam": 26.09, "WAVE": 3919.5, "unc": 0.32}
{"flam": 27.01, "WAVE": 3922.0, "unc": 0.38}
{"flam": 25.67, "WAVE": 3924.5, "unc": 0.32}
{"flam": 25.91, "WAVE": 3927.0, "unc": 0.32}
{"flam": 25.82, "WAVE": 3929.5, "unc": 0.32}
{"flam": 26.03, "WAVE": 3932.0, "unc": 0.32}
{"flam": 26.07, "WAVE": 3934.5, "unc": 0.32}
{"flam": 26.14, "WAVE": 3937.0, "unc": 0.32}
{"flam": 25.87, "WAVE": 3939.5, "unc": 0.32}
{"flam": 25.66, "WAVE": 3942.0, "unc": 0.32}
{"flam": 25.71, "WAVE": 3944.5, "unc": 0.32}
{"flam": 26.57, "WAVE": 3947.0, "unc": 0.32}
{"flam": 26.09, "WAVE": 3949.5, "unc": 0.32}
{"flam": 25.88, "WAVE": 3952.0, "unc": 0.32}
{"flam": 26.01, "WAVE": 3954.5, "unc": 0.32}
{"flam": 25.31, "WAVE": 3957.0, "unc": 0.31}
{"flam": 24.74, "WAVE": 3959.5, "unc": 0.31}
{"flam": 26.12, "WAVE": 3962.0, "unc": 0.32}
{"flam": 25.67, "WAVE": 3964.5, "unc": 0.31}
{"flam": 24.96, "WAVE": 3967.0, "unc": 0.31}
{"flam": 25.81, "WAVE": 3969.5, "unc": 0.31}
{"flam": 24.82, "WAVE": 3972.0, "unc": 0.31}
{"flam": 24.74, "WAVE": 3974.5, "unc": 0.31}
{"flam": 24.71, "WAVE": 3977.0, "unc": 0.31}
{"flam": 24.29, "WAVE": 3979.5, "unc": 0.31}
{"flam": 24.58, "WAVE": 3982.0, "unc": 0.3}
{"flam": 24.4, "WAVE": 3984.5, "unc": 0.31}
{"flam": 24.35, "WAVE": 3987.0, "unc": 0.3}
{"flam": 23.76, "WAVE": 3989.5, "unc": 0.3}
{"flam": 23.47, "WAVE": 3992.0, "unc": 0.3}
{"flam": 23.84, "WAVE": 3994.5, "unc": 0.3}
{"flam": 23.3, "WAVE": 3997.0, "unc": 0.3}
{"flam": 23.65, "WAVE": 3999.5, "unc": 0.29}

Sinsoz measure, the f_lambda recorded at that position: 29.40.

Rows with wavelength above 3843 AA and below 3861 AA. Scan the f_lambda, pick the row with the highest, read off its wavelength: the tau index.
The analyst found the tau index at 3859.5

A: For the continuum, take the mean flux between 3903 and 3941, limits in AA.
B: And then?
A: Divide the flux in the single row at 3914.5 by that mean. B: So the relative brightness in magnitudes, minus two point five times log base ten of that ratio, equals -0.021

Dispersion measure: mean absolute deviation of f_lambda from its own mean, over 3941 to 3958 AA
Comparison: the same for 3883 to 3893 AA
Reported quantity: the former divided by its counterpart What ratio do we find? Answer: 0.9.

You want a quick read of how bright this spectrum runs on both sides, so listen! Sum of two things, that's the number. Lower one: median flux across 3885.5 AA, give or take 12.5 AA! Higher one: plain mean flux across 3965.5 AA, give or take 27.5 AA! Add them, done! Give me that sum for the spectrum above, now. 53.4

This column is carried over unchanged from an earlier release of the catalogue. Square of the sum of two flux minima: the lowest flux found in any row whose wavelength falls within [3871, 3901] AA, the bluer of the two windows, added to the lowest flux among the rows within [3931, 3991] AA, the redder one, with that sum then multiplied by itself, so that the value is 2515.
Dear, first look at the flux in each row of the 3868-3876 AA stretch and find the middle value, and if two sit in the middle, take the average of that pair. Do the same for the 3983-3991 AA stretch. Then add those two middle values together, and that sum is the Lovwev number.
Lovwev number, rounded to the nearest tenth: 54.0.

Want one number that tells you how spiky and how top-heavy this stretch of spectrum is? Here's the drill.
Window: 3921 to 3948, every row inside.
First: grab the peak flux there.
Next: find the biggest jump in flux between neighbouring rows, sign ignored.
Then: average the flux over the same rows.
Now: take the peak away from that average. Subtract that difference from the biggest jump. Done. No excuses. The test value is 2.3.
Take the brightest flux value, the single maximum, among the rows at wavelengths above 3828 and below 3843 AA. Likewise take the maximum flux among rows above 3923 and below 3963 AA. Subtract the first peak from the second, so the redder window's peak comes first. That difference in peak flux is -2.3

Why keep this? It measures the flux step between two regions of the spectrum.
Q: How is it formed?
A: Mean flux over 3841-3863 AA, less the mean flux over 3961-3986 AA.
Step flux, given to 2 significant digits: 4.4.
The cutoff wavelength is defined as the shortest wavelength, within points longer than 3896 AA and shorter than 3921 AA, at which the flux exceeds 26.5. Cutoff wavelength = 3899.5 AA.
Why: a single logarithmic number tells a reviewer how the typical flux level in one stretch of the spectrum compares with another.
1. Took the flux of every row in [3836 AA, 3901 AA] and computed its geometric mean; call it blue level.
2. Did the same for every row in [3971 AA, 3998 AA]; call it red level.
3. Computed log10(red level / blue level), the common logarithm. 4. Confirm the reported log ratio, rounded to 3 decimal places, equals -0.075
